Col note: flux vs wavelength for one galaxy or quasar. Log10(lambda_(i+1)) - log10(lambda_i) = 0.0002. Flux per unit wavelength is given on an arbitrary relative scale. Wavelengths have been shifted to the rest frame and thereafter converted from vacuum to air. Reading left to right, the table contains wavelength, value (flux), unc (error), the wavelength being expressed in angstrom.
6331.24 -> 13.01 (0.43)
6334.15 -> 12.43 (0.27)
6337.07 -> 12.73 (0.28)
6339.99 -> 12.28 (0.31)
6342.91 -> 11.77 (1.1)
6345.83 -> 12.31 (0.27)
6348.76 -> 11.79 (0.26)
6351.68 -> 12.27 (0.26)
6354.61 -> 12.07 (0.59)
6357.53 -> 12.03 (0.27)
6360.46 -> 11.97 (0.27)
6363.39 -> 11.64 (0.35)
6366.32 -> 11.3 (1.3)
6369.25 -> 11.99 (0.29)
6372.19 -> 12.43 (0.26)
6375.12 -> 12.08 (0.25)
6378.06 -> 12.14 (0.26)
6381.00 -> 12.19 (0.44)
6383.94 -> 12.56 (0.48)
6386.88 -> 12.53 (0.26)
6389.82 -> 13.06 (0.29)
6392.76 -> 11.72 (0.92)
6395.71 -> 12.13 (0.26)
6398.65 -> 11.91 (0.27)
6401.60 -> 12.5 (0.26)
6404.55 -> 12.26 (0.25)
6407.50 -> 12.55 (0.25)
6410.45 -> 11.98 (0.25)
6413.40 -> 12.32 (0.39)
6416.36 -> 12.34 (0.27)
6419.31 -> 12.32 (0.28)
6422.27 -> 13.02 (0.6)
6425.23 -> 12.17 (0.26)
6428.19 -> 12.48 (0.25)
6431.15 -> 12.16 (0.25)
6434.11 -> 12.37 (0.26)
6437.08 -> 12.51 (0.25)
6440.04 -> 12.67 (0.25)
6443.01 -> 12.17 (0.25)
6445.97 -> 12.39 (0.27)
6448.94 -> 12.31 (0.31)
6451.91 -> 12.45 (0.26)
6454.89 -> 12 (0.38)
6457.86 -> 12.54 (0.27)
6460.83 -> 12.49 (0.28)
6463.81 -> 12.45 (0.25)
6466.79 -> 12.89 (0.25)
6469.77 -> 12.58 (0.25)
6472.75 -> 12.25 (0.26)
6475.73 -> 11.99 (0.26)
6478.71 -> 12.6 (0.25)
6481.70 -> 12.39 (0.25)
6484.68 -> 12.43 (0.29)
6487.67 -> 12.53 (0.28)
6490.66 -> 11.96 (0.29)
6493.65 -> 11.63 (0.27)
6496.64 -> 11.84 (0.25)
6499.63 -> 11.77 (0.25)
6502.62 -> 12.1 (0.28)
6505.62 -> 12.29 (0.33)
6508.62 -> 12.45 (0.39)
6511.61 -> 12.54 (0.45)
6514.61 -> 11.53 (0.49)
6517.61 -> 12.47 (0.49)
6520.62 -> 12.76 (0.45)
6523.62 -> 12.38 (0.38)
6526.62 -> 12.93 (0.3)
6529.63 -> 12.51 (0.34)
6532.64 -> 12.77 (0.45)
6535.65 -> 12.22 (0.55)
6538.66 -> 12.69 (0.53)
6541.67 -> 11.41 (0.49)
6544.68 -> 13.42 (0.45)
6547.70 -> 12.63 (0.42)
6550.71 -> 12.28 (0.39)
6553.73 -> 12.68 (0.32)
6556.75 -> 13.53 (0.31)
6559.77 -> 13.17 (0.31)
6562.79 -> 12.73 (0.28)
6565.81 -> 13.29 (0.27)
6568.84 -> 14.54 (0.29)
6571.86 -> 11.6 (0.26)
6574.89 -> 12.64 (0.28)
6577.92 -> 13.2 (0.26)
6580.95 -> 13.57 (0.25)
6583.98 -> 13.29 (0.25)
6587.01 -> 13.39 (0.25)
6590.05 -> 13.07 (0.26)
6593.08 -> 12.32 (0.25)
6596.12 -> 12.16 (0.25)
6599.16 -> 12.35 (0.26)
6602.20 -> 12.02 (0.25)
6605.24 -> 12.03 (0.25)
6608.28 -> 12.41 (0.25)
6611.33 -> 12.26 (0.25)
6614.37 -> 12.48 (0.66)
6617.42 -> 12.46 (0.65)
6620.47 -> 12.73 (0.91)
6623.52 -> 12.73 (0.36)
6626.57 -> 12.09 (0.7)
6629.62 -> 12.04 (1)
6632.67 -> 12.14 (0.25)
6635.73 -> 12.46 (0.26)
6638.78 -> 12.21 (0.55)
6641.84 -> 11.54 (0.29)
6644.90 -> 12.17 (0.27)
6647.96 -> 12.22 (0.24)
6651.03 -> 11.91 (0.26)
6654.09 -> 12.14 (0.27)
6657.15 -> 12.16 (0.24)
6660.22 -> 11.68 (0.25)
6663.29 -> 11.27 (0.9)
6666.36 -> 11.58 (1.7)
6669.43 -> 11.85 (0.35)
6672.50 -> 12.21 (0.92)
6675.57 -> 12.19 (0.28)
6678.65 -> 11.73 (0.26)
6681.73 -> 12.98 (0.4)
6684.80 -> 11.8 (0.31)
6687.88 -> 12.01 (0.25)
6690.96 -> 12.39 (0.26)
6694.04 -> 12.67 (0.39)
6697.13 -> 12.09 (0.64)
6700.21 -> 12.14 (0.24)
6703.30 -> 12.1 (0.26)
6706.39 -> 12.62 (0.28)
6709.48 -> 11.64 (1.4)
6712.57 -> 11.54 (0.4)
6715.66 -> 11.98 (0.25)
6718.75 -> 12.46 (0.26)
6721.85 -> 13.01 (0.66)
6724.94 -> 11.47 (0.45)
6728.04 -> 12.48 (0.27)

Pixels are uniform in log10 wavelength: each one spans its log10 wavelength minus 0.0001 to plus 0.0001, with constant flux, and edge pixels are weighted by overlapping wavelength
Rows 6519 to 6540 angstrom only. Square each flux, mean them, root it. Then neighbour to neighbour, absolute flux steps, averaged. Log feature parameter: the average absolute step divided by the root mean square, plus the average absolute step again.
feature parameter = 0.47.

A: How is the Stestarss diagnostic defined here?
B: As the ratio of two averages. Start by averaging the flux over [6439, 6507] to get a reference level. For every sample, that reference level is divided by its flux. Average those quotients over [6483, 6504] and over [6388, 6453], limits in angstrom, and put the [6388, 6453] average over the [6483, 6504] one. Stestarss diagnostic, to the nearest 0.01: 0.97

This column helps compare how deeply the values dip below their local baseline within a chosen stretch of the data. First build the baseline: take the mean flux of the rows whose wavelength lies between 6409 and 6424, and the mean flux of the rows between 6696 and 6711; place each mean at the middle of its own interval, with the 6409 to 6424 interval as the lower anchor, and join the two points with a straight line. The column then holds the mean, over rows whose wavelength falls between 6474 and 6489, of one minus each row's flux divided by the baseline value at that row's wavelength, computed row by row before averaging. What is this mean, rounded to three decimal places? -0.004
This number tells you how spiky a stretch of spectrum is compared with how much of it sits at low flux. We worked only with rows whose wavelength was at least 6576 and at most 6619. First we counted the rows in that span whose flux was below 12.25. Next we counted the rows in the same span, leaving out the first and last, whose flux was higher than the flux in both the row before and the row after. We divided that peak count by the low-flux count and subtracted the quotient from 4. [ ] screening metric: 2.3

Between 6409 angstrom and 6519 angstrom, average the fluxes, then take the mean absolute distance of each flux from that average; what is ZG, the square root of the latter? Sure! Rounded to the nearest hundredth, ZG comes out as 0.49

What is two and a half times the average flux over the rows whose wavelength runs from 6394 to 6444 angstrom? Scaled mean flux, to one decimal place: 30.9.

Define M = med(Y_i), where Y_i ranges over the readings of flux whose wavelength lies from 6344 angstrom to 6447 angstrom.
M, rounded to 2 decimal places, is 12.26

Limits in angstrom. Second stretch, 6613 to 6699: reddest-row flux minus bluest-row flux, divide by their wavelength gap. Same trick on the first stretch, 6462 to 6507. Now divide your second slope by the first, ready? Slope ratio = 1.2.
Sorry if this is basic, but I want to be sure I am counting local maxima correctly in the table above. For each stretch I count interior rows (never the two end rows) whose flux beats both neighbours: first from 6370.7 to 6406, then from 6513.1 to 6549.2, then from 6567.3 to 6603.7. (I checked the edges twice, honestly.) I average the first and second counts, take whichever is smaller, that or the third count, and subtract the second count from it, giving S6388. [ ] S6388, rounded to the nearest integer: -2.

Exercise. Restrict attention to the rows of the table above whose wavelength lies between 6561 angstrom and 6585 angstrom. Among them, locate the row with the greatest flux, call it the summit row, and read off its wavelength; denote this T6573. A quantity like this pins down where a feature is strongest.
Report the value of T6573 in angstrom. 6568.84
